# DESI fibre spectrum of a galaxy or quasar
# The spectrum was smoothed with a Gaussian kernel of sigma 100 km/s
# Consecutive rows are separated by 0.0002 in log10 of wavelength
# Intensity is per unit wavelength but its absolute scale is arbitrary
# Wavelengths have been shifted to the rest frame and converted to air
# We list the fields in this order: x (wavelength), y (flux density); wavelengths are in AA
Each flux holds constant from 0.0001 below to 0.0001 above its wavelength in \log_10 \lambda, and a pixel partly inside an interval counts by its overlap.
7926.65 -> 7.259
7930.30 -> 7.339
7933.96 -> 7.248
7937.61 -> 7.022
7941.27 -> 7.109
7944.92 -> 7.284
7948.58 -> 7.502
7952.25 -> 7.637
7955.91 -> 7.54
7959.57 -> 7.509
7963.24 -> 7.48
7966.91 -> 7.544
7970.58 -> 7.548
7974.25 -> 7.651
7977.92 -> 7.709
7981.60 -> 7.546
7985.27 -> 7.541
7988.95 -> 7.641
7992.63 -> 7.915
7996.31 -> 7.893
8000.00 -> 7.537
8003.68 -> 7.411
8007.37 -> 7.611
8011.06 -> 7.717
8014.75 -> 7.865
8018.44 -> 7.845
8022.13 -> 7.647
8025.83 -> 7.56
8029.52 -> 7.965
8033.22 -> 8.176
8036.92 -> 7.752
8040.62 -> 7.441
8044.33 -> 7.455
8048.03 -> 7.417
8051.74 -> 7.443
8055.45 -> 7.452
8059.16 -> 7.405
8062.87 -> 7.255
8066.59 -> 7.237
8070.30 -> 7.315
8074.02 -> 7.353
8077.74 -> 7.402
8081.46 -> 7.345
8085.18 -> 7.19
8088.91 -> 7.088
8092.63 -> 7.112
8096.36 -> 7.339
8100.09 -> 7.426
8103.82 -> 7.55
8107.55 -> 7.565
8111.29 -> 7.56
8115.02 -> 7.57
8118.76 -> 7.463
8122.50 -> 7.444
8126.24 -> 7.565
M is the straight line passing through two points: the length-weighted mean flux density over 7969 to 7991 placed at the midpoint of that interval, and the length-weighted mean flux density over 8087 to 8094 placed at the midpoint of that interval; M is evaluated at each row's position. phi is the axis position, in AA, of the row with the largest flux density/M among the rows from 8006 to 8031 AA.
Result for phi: 8029.52 AA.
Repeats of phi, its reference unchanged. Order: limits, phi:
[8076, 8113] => 8111.29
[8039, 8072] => 8055.45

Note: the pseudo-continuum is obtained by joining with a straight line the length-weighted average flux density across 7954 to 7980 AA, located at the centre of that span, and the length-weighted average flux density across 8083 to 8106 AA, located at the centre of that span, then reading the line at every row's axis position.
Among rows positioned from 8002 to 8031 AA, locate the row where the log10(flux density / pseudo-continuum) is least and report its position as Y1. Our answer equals 8003.68 AA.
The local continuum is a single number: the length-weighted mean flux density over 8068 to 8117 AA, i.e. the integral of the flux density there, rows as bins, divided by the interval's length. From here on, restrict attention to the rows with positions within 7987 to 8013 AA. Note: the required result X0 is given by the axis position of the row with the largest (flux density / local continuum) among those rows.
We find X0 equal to 7992.63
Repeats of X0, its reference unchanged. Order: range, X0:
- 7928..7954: 7952.25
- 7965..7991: 7977.92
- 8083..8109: 8107.55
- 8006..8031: 8029.52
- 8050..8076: 8055.45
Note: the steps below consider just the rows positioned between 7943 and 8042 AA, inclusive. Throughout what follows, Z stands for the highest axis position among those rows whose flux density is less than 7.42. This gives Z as 8003.68 AA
